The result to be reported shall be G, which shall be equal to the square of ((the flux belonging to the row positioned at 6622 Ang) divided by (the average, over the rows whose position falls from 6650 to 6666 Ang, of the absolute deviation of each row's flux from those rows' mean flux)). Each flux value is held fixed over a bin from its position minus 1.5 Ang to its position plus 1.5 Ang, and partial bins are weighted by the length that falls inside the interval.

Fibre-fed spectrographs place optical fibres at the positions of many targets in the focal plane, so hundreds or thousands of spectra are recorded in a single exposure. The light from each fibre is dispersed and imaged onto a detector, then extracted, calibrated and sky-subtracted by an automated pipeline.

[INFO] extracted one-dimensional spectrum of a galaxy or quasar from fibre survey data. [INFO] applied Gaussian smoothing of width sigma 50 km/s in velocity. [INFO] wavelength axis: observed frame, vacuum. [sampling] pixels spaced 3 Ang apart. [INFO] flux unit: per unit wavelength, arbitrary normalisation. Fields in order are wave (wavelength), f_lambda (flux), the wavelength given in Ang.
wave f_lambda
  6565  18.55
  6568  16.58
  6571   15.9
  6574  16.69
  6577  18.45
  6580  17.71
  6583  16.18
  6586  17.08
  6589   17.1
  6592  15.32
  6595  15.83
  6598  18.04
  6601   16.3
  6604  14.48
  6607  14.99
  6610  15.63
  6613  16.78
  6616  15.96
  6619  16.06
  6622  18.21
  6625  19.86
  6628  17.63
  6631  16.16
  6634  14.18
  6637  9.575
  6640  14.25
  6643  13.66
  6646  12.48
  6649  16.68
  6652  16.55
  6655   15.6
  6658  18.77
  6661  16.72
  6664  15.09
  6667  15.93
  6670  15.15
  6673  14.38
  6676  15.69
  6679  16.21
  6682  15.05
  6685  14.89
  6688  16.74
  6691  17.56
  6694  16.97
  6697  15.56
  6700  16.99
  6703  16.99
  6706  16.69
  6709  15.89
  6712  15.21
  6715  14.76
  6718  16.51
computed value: 359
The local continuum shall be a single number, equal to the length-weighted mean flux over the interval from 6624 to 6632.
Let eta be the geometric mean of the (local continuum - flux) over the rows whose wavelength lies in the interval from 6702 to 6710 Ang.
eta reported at 1.3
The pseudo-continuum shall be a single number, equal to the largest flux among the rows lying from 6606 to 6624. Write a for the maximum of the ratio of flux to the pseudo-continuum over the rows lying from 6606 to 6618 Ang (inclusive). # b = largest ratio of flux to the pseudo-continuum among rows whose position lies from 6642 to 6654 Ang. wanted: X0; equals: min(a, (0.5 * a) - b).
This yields -0.46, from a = 0.92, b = 0.92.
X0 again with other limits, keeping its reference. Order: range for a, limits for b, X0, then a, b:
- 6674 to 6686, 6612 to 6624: -0.55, 0.89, 1.00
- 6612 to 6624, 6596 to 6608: -0.49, 1.00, 0.99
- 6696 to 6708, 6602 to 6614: -0.45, 0.93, 0.92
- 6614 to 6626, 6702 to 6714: -0.39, 1.09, 0.93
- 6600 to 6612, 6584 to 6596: -0.49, 0.90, 0.94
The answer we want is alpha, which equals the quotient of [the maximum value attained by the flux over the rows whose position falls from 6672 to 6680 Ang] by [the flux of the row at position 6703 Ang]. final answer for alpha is 0.95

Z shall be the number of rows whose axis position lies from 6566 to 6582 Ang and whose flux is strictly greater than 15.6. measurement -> 5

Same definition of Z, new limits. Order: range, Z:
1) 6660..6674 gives 2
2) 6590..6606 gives 3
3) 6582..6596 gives 4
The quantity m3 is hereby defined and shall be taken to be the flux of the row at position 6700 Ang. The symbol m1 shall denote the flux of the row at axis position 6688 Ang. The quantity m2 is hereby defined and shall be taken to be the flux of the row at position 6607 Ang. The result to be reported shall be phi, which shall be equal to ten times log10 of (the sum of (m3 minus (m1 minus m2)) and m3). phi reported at 15.1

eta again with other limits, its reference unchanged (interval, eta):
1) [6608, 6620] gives 1.7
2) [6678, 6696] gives 1.3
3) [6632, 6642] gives 4.8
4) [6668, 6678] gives 2.7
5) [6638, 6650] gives 3.1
